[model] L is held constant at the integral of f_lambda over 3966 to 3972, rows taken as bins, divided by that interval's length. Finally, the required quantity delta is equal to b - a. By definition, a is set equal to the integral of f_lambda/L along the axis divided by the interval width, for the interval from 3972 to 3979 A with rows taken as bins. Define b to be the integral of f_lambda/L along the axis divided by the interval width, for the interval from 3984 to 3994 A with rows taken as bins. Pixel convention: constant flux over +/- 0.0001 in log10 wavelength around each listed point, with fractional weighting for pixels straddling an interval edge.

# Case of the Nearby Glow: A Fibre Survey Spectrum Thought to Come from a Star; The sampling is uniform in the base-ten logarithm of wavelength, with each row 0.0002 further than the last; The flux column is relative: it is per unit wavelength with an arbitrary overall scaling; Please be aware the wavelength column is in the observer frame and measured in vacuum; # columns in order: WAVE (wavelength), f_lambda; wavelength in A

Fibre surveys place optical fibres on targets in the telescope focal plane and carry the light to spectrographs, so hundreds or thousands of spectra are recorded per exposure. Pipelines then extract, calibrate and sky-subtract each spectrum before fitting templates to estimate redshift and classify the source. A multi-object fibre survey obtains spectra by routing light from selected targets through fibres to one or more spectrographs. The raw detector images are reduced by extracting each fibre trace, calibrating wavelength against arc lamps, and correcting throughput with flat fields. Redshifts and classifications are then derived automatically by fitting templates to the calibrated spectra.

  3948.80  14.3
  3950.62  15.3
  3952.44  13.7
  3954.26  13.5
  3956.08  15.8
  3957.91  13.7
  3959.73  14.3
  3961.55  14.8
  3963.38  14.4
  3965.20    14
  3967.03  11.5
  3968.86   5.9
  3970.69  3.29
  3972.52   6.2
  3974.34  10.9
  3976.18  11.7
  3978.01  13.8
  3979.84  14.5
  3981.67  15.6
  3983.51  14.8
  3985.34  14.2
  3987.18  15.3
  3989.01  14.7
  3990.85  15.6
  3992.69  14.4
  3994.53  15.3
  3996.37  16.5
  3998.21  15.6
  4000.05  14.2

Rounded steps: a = 1.57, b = 2.13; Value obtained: 0.56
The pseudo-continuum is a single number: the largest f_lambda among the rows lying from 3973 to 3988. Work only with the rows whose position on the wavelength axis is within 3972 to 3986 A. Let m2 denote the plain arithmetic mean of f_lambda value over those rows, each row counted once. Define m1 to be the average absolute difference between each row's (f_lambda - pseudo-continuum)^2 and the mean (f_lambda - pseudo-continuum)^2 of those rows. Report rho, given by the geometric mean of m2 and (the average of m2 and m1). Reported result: 14.3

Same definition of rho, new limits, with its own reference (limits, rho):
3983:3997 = 10.9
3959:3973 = 17.9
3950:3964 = 10.7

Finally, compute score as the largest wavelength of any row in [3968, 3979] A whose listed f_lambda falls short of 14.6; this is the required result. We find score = 3978.01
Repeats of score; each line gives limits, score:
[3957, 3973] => 3972.52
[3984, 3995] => 3992.69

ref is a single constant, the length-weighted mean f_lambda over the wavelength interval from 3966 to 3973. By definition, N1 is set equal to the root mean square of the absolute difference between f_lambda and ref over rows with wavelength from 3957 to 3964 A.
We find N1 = 7.4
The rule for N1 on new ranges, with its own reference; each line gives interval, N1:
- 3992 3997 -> 8.6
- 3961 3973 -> 5.4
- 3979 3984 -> 8.1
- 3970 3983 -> 5.8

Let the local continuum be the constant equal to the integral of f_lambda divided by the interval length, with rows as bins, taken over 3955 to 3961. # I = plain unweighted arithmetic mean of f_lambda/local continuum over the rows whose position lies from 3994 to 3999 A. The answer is 1.08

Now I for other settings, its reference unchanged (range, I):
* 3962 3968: 0.91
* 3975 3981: 0.91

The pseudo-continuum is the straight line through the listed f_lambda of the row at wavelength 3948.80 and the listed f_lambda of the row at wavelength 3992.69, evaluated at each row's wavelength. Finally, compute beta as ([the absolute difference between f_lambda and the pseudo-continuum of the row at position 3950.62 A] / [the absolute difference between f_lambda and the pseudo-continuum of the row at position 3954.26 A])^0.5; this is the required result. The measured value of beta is 1.1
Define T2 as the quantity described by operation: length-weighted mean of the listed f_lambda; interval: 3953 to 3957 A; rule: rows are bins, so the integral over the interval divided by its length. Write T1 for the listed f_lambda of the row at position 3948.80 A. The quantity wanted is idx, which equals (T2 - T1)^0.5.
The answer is 0.5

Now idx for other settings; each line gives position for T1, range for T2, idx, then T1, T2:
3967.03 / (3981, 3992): 1.9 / 11.5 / 15.0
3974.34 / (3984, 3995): 2.0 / 10.9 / 14.9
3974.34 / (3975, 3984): 1.7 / 10.9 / 13.9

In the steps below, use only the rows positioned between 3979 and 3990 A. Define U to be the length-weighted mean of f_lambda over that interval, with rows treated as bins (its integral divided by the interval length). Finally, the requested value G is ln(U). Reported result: 2.70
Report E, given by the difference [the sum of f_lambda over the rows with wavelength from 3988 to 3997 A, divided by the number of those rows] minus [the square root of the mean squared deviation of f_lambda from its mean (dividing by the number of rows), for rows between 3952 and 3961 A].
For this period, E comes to 14.5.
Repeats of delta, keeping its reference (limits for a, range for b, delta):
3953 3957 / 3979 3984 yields 0.06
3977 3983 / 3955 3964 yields 0.00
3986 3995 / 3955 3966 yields -0.08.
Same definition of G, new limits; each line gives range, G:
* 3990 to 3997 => 2.73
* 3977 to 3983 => 2.68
